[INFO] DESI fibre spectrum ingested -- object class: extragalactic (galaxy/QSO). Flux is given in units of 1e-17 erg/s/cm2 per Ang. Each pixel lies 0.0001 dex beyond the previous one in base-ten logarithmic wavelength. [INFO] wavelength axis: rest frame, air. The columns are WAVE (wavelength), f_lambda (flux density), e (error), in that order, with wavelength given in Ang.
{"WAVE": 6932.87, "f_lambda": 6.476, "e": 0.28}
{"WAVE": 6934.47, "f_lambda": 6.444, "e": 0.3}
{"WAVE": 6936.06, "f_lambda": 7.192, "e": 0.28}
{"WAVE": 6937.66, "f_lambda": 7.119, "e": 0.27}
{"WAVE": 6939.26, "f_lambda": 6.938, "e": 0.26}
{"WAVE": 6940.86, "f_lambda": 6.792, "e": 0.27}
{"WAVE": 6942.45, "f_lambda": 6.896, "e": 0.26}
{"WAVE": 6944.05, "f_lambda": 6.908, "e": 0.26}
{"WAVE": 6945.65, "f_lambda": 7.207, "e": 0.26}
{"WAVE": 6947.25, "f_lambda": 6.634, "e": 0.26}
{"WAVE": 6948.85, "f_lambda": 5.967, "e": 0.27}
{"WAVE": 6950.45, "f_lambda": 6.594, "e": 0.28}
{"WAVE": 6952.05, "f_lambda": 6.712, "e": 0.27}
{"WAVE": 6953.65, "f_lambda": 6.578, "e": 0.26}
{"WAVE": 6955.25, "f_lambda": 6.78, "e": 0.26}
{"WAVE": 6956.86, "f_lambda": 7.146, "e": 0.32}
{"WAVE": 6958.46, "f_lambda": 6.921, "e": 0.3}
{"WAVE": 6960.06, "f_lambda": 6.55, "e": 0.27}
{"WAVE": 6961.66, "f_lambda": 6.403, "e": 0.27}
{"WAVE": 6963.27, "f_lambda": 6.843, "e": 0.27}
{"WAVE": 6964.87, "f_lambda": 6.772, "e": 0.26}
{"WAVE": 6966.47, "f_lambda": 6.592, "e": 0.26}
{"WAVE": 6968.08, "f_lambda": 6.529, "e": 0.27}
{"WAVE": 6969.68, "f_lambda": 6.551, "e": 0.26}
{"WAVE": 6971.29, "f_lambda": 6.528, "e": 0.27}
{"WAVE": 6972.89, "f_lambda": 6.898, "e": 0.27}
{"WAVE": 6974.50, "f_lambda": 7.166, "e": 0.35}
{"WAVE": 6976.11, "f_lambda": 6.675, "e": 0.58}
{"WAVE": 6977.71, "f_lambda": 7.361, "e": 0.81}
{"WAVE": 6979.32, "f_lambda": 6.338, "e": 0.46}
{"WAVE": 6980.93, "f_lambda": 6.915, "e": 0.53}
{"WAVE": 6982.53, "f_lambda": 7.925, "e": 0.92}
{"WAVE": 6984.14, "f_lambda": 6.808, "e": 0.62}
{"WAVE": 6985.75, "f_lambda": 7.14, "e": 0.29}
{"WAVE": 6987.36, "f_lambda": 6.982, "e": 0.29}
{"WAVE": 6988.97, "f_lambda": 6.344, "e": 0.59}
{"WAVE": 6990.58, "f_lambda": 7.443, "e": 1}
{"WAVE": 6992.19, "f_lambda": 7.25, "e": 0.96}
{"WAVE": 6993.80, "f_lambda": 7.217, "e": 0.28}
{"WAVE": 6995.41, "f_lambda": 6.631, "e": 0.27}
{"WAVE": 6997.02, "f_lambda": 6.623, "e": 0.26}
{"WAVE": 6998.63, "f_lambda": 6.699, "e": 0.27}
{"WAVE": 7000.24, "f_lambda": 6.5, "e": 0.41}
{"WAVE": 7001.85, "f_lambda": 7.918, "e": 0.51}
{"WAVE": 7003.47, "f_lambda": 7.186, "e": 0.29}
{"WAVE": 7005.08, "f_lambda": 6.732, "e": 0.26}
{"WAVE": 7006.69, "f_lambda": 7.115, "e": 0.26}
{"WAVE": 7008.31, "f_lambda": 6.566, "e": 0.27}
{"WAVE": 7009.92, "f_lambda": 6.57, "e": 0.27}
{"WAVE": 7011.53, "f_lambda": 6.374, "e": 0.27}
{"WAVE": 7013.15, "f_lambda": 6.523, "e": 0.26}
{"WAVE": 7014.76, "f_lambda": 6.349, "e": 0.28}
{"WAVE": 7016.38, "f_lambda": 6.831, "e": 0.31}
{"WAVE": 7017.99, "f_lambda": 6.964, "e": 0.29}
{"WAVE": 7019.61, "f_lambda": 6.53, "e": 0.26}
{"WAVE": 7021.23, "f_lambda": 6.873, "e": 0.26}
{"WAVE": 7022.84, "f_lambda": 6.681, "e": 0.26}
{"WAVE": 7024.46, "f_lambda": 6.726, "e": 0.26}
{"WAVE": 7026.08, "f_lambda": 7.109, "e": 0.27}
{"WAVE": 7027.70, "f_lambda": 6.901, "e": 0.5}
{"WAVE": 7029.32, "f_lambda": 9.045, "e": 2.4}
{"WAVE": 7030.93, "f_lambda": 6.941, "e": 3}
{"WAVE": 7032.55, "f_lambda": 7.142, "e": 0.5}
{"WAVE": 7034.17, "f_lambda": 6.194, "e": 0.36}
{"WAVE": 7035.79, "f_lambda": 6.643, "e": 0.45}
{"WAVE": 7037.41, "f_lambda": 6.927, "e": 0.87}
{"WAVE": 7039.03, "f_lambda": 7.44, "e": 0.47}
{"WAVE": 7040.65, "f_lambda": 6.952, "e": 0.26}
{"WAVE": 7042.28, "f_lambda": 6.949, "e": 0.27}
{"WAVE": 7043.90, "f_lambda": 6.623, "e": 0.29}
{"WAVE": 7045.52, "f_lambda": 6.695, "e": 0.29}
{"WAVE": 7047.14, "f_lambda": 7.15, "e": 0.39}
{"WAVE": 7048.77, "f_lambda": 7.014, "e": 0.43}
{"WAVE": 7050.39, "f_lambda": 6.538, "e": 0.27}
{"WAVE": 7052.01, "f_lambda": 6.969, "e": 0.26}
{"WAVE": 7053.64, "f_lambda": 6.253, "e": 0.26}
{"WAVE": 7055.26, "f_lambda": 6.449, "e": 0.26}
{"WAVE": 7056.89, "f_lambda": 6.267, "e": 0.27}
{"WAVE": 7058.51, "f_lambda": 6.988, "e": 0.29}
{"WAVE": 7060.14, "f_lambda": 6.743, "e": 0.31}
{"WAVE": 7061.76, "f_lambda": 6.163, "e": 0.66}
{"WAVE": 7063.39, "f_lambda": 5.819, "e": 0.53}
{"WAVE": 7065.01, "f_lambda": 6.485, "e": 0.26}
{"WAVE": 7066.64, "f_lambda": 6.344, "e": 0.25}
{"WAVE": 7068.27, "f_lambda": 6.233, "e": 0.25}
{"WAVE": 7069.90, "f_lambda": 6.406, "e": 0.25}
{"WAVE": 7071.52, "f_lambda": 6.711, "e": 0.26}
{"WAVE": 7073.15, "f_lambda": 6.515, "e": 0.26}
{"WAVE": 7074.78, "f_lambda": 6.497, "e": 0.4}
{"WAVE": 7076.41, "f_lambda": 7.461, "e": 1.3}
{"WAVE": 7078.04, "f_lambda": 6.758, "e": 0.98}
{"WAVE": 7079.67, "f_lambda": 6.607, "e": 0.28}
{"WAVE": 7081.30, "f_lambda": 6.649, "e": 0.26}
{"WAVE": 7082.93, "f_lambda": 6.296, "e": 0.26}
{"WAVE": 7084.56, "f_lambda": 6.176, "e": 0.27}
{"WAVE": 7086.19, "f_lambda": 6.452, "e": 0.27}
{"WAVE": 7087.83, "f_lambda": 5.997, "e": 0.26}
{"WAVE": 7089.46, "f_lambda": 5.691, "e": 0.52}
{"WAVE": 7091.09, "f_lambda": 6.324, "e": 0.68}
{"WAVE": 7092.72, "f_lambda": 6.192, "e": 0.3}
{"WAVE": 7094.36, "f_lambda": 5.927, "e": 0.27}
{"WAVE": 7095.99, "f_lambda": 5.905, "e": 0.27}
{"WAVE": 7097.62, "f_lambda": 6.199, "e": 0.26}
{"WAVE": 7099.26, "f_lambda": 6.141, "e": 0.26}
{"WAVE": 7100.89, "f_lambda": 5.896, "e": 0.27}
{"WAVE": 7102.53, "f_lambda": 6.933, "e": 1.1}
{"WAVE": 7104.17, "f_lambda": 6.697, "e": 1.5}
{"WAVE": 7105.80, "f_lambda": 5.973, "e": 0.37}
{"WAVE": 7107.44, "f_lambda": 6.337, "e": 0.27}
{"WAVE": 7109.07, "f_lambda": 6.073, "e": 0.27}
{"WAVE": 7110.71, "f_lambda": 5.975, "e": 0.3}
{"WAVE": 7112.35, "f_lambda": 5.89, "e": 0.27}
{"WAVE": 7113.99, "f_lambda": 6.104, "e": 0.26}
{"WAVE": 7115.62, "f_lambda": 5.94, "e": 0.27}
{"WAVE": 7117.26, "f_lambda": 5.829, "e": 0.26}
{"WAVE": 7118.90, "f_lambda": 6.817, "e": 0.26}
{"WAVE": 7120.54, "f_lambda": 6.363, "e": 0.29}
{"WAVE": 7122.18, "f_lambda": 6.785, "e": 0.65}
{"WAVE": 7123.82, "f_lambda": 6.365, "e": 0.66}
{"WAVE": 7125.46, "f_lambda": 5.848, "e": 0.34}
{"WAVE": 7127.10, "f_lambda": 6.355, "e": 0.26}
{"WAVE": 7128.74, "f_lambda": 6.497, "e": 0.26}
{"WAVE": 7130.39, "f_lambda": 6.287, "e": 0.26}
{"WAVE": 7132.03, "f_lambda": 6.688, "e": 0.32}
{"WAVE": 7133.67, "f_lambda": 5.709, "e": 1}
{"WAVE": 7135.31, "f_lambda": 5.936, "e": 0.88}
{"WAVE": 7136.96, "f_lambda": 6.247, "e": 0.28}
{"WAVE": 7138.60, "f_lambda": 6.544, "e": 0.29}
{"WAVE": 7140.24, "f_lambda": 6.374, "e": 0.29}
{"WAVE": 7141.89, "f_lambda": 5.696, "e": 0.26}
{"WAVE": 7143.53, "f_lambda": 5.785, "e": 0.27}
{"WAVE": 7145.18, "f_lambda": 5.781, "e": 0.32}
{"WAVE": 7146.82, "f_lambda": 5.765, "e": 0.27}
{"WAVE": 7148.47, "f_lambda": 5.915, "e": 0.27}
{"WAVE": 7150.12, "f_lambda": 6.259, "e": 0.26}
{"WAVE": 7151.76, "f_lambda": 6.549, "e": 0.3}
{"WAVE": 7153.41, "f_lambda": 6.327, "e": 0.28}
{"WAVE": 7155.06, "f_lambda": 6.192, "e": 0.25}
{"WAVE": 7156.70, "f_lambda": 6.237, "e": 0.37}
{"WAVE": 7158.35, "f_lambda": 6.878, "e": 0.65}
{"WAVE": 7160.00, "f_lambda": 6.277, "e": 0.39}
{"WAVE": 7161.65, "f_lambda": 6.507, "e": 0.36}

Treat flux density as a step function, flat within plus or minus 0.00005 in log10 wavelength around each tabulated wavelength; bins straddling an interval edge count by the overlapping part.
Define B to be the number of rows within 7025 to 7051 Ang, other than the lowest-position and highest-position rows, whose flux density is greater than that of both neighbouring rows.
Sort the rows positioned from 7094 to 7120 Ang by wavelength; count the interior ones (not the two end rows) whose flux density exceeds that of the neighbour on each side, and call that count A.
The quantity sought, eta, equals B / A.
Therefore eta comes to 1.0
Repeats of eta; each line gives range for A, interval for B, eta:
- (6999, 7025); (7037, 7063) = 0.8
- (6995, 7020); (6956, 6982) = 0.7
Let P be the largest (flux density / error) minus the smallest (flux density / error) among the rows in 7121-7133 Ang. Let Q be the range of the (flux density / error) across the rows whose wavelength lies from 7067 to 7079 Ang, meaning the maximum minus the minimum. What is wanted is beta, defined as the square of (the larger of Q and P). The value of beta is 403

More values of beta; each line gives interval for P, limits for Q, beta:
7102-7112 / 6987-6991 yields 361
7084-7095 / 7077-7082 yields 349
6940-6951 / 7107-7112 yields 32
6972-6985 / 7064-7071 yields 287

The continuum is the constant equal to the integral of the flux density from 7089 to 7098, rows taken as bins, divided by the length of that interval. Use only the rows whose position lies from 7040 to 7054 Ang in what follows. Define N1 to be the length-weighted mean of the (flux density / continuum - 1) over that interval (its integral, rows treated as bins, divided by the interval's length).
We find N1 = 0.125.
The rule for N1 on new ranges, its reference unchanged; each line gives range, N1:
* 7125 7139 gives 0.031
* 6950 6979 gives 0.116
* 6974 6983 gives 0.162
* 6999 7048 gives 0.141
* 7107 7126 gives 0.024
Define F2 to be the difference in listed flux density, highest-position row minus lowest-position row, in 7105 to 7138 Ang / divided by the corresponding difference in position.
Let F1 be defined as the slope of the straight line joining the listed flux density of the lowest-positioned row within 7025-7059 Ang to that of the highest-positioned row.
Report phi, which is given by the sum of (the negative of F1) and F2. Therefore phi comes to 0.013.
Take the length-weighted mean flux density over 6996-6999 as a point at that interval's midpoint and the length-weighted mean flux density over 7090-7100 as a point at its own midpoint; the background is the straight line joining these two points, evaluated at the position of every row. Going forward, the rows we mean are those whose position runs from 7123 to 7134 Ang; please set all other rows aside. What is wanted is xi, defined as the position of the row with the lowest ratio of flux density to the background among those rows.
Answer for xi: 7133.67 Ang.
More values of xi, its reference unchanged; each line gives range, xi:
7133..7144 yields 7133.67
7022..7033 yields 7022.84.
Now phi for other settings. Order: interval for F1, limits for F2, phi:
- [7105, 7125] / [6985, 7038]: -0.026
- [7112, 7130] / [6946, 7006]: -0.035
